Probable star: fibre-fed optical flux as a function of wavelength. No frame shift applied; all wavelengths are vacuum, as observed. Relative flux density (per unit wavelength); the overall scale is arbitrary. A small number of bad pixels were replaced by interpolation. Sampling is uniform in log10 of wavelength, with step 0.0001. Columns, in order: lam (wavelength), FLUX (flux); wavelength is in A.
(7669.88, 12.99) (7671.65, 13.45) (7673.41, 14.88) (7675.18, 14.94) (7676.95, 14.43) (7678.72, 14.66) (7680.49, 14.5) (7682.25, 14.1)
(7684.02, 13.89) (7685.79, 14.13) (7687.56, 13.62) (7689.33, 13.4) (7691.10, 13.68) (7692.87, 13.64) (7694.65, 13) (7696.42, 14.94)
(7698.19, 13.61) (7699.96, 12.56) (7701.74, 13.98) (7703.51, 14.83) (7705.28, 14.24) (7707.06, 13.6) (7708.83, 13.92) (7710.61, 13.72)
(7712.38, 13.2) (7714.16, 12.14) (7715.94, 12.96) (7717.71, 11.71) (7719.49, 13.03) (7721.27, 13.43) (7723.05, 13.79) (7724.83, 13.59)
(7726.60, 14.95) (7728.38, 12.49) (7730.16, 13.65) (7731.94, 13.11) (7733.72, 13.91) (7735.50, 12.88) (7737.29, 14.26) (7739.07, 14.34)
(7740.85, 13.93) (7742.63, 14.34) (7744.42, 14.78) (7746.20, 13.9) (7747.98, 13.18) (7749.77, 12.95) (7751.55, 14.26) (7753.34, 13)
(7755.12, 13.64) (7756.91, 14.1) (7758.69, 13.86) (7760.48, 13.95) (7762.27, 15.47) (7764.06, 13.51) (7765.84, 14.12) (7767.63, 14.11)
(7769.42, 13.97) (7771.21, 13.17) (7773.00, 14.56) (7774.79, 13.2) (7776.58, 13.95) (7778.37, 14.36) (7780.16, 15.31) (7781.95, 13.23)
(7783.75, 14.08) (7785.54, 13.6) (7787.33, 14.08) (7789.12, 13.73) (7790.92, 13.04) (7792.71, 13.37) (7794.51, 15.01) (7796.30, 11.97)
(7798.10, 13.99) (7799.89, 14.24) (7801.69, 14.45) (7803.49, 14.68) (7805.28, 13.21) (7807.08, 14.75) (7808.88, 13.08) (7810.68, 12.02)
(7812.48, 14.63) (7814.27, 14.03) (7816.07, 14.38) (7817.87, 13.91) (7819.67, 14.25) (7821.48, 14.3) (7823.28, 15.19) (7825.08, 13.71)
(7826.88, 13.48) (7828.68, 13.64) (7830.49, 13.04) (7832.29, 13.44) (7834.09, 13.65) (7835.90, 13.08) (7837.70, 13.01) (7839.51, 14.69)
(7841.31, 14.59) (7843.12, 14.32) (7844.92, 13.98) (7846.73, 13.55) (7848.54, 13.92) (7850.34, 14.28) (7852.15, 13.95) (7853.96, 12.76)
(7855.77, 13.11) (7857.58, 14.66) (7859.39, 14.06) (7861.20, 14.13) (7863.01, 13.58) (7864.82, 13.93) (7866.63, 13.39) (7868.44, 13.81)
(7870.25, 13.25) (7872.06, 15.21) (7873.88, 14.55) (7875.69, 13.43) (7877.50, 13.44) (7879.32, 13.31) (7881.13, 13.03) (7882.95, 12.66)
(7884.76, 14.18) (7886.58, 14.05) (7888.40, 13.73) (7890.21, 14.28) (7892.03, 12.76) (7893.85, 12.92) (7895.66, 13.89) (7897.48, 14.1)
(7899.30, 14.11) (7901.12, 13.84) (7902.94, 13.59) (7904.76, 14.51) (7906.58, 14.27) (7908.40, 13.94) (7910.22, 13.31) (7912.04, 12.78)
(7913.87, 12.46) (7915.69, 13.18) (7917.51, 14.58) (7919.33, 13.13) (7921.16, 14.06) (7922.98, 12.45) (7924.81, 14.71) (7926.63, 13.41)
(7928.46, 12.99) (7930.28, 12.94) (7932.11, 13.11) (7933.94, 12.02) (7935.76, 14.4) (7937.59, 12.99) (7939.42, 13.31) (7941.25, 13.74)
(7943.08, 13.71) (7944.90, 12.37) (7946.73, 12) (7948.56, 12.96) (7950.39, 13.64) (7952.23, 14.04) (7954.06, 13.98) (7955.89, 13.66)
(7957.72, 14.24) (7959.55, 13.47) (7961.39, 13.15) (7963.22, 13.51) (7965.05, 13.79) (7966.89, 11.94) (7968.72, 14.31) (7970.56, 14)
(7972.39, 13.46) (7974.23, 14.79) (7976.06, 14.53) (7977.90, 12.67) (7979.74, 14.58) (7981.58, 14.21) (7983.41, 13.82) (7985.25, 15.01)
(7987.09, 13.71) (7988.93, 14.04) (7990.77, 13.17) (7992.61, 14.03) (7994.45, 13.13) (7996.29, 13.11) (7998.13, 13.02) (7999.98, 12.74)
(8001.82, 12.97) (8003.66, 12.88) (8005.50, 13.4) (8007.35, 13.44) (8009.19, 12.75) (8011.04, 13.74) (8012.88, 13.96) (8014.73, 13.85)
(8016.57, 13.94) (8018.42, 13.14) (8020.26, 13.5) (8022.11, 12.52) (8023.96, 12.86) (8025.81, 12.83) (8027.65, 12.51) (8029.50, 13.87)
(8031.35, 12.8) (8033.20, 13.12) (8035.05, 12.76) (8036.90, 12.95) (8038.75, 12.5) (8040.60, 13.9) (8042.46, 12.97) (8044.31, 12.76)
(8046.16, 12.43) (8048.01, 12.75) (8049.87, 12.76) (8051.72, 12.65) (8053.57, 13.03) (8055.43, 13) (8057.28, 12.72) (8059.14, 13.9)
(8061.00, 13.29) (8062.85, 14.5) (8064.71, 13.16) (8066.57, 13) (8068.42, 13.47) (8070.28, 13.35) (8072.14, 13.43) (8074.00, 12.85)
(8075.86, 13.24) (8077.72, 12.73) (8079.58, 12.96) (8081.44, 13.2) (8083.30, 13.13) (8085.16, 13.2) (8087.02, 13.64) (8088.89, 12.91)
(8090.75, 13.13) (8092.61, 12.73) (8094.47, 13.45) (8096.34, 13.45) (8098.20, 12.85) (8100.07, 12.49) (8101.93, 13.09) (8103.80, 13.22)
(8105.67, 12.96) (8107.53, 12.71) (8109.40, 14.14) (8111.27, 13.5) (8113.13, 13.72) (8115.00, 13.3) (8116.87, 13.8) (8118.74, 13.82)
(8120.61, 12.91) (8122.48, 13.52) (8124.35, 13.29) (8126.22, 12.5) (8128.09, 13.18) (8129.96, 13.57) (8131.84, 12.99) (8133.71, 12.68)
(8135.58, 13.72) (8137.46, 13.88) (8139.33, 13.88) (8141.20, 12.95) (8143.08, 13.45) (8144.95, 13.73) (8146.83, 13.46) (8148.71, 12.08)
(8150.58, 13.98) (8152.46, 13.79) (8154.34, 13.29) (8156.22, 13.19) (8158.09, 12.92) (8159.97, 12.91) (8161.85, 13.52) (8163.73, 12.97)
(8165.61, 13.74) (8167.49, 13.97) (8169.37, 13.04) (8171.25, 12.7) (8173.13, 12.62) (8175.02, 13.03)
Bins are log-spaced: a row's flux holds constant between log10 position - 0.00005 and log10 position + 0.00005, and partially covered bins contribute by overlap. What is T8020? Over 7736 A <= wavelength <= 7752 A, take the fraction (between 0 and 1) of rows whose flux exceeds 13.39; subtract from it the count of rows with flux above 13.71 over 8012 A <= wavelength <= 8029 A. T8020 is -2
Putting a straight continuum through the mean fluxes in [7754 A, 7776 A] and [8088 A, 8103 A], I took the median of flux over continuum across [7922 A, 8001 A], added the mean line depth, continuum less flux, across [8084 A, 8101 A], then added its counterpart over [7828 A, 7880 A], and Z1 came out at 0.86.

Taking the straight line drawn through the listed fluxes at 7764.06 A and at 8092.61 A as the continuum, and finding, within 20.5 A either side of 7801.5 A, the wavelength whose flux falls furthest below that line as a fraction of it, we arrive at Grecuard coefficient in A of 7796.30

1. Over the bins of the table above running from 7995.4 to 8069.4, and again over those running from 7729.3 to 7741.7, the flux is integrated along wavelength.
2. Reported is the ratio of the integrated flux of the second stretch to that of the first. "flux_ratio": 0.2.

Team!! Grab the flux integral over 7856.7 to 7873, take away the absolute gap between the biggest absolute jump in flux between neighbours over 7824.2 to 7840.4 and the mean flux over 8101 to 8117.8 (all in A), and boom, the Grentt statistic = 217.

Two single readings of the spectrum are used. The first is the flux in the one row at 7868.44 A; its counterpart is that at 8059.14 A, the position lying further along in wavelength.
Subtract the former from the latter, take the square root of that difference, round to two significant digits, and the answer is 0.30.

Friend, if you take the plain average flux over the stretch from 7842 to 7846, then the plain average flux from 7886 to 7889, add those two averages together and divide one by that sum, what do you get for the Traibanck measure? 0.0357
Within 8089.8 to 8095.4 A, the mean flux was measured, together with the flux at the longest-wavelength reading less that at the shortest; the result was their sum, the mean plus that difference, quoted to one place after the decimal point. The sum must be 13.4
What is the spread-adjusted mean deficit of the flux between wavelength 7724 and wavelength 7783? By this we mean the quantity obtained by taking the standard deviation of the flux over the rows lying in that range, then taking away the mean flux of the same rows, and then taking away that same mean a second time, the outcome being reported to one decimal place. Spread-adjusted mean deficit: -27.1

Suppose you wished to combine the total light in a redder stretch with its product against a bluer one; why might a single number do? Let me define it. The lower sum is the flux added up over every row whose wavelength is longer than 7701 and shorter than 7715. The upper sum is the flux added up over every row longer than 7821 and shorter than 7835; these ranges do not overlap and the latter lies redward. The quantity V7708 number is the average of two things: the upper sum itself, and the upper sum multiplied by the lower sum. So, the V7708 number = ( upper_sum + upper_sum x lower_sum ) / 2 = 6110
